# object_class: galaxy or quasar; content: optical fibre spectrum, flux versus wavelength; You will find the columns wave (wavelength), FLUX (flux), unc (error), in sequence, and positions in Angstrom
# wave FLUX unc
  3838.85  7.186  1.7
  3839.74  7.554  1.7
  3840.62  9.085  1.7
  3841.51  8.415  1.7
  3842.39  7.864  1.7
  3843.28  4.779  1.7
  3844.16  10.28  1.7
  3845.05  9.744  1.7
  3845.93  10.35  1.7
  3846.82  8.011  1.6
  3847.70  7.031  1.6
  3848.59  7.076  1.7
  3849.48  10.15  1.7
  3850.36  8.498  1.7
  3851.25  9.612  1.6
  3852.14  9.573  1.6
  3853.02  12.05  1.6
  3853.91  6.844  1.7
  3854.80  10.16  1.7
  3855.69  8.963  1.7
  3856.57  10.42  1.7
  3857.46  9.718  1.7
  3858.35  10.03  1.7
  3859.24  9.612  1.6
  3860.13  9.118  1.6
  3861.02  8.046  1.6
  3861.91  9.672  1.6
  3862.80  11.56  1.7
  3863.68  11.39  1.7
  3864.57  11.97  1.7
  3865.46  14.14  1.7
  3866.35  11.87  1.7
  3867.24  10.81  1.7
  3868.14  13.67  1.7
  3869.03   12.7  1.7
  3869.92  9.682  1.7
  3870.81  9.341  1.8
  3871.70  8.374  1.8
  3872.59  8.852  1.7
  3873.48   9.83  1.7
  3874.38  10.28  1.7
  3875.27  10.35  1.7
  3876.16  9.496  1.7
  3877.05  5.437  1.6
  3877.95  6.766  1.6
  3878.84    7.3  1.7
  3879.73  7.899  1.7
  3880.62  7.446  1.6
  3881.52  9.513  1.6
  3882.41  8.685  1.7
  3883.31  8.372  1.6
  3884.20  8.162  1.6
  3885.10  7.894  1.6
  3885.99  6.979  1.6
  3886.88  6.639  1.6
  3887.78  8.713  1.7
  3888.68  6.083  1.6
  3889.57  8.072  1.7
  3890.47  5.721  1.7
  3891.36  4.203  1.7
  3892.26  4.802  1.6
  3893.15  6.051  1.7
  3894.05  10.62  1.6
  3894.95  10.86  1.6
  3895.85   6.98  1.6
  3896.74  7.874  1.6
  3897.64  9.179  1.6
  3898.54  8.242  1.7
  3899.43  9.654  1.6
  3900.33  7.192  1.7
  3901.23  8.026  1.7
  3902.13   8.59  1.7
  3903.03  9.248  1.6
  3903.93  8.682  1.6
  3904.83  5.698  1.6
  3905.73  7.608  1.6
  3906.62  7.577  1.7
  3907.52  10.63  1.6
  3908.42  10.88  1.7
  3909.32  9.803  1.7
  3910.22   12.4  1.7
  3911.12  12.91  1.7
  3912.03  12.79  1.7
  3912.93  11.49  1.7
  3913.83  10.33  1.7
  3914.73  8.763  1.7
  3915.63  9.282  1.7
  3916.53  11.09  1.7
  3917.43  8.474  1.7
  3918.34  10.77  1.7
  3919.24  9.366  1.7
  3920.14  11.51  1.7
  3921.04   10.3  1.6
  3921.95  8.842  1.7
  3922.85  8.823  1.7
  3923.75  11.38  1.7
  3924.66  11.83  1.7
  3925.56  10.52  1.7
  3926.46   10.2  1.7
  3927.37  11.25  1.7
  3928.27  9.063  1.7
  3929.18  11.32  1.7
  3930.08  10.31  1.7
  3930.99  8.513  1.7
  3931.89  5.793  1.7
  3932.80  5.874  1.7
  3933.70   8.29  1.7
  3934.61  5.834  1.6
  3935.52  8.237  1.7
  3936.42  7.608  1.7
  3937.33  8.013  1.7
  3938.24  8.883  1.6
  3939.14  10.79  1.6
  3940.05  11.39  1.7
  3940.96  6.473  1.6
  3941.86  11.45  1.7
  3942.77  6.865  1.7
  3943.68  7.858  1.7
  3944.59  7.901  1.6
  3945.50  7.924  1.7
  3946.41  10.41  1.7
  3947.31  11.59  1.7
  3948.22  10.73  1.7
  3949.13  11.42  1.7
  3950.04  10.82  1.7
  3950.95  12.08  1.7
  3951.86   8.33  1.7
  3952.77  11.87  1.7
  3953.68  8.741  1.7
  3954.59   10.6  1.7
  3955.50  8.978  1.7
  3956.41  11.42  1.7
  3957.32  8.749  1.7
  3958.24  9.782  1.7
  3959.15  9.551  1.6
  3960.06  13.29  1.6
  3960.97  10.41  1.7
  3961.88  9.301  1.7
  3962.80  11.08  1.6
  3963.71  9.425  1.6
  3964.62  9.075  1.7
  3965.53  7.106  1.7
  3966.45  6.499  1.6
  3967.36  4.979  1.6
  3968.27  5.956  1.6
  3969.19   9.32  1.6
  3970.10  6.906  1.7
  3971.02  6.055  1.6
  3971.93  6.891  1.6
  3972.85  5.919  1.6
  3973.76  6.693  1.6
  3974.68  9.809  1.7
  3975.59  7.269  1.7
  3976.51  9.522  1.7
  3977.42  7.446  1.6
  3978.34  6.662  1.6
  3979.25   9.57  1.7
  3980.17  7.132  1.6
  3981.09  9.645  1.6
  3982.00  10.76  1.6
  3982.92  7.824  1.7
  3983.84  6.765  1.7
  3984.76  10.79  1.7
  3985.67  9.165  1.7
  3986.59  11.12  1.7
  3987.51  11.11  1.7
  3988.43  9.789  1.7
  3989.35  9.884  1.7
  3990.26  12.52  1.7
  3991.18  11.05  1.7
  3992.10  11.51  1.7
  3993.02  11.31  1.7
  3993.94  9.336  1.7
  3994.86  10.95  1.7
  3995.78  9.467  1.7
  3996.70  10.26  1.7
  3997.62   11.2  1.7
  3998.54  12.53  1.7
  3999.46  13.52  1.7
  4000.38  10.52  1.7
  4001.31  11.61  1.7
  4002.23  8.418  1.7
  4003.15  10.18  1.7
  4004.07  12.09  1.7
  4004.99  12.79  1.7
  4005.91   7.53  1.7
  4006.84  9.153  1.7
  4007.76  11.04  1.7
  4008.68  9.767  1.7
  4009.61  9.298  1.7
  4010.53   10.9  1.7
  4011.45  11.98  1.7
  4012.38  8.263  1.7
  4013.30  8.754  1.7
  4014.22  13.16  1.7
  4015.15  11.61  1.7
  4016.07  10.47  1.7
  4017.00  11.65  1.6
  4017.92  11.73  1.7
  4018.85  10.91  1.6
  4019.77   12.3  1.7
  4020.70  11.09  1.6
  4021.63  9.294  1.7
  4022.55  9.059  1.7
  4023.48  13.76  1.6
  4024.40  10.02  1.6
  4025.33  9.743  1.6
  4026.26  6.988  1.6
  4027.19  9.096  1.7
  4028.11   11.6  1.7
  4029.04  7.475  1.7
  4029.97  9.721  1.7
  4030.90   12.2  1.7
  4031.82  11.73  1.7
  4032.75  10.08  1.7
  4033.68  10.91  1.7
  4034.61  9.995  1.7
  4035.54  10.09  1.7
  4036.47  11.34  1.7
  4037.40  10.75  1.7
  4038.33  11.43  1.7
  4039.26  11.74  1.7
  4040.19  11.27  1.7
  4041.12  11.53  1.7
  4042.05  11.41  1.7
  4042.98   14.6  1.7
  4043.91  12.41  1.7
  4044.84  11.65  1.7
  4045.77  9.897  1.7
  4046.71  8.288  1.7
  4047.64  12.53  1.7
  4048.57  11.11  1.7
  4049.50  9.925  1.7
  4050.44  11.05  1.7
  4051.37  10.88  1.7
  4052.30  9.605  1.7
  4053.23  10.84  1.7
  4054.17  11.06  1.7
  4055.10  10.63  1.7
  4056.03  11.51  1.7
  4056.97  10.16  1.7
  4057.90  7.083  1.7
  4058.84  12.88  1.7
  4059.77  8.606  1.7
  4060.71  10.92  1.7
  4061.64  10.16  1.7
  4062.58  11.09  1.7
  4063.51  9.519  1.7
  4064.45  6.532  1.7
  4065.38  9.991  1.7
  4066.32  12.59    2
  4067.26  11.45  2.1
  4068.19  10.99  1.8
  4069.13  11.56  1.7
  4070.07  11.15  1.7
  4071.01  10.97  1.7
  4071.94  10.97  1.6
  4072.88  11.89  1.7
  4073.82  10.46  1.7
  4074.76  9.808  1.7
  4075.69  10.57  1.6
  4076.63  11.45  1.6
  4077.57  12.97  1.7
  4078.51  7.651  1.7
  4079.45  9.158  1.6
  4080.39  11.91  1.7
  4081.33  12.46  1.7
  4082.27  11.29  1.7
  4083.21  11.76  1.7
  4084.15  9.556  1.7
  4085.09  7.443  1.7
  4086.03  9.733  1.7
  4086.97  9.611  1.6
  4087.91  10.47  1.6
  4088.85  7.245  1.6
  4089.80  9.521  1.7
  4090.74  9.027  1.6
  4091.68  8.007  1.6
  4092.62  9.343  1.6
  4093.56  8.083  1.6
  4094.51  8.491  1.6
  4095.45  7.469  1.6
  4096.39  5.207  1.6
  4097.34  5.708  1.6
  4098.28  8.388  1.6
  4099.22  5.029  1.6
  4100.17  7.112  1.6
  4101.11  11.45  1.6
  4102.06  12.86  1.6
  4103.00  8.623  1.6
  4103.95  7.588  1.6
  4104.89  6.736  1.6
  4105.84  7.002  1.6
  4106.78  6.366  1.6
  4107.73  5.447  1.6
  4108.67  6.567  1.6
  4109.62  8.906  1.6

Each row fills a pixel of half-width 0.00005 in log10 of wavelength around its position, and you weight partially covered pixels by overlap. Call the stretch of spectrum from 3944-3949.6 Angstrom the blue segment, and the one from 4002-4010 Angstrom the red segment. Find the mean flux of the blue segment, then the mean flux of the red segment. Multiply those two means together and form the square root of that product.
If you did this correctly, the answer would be 10.0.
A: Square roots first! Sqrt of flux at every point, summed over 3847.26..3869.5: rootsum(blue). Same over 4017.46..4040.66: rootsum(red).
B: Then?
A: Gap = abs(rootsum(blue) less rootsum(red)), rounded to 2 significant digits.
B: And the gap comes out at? 1.6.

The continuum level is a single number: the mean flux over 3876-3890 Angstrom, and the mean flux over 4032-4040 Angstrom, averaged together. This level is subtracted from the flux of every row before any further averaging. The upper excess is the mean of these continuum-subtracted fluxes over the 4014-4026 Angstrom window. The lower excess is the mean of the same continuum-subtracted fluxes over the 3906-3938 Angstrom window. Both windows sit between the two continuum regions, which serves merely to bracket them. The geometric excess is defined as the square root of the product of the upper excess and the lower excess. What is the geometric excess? 0.9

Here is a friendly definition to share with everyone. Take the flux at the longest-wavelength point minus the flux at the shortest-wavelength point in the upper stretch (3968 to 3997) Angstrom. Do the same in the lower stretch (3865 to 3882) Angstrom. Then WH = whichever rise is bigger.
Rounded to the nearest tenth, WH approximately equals 4.3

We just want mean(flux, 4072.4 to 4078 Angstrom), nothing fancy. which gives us 11.2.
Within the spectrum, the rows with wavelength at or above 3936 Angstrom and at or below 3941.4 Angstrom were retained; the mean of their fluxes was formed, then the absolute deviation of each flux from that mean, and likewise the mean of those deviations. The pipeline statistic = 1.49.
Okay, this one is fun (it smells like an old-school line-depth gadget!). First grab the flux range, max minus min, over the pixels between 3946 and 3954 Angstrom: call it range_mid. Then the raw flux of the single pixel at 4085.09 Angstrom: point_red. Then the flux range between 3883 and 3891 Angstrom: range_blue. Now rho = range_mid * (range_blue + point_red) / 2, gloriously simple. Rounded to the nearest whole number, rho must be 20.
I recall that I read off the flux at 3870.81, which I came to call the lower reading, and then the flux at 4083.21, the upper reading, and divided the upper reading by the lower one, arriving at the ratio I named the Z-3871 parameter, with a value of 1.3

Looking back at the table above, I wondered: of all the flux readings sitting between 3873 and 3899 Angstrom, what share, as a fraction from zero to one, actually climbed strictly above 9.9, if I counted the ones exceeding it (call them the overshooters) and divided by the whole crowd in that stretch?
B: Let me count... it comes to 0.1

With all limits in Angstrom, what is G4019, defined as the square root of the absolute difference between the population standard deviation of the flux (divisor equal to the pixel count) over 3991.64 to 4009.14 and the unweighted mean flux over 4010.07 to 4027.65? 3.01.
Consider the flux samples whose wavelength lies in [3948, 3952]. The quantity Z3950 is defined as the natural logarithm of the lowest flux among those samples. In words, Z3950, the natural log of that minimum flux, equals 2.12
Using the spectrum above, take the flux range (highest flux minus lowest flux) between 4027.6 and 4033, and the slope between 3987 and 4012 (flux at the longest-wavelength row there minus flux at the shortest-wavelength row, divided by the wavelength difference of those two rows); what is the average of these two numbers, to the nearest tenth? 2.4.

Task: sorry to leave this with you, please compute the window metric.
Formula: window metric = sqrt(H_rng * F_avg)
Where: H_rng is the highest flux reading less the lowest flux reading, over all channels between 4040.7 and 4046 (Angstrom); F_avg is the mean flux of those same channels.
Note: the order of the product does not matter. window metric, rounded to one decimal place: 7.5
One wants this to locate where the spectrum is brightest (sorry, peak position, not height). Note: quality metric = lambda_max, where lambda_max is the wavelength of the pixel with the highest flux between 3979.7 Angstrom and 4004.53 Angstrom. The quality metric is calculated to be 3999.46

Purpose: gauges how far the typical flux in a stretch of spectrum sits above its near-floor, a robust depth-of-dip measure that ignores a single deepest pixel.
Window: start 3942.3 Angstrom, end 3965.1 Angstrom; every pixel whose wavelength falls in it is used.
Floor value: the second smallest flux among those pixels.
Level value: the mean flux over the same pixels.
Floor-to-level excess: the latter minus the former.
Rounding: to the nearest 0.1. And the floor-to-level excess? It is 2.1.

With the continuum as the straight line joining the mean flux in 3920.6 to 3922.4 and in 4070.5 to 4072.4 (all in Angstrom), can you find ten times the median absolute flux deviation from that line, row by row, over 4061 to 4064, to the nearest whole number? 7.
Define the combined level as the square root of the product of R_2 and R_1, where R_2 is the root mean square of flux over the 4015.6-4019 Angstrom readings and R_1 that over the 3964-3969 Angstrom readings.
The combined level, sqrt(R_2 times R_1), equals 8.8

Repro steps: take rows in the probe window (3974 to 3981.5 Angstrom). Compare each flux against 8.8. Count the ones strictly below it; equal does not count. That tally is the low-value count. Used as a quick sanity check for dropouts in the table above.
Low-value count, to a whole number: 4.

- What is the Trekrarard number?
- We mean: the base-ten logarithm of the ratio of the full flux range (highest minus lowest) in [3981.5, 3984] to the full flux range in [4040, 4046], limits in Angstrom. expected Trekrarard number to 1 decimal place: -0.1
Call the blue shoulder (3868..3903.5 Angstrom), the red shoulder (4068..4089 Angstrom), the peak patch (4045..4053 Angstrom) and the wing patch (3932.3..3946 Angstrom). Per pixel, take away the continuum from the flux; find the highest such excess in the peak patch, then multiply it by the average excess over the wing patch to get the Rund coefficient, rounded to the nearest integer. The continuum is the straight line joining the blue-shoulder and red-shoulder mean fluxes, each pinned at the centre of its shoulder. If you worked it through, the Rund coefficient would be -2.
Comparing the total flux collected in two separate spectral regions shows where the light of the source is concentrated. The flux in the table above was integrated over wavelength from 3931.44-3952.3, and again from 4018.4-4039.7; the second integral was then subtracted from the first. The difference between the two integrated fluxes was -38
